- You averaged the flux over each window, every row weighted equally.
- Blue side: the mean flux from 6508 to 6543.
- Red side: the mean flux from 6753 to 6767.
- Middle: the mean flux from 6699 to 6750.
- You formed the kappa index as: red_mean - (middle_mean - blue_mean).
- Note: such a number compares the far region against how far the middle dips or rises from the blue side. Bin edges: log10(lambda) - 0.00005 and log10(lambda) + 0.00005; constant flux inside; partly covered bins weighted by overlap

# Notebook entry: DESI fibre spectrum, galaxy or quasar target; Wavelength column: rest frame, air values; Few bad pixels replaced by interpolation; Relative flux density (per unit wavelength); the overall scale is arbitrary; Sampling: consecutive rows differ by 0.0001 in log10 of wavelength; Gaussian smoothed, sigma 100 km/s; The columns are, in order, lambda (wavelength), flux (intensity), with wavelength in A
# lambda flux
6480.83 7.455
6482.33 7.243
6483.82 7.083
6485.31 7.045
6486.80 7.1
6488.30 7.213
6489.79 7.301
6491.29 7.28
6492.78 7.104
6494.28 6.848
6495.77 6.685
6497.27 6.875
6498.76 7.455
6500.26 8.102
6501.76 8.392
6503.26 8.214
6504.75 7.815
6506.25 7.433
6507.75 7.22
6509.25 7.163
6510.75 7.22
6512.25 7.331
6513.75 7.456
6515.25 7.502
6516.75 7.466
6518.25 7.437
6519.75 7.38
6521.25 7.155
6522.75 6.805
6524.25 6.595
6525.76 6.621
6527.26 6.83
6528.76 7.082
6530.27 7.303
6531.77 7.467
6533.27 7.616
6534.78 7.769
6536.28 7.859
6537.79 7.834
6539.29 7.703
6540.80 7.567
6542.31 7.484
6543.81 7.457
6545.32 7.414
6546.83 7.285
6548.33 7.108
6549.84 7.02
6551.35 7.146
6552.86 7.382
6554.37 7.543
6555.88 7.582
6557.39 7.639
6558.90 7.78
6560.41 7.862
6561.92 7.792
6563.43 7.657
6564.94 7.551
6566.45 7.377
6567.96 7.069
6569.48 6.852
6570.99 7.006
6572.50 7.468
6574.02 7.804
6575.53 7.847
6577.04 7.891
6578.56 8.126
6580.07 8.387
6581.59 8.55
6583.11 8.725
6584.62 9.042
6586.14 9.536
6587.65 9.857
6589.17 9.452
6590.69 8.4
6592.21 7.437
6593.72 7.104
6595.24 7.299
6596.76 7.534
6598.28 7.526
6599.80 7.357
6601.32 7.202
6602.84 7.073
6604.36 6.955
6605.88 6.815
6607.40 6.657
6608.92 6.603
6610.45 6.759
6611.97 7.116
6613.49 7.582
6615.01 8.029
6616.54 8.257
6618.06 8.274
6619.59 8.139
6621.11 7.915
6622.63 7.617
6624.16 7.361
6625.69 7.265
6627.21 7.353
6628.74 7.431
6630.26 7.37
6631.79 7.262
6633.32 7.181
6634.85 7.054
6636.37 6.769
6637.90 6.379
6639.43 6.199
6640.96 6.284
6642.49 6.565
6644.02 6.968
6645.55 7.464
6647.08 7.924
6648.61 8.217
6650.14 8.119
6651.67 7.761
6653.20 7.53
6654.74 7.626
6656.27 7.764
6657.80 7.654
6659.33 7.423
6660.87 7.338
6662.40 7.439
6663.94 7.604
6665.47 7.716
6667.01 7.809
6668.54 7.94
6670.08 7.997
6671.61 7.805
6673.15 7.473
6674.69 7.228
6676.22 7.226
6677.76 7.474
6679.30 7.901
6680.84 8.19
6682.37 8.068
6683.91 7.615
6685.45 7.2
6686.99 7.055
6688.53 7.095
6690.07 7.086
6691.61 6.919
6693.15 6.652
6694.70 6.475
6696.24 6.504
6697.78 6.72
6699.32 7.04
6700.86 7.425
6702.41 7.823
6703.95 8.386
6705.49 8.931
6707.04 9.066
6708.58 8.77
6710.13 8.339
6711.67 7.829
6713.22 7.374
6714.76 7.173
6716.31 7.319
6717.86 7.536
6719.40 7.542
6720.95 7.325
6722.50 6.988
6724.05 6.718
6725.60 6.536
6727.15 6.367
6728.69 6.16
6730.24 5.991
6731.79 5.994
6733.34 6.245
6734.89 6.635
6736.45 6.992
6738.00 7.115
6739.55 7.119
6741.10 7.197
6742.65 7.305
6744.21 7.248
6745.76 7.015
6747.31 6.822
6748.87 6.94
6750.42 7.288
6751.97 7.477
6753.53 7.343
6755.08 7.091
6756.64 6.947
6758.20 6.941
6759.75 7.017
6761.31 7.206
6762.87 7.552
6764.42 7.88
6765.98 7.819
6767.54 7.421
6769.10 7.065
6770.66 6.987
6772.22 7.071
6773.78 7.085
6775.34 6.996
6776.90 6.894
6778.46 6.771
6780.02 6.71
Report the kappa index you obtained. 7.39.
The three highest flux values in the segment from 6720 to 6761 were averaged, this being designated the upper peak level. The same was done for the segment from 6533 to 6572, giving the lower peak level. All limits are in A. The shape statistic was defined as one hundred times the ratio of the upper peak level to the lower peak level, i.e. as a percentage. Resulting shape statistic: 94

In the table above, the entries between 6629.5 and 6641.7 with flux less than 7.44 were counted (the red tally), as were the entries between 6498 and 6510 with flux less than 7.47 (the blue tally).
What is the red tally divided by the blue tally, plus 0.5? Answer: 2.5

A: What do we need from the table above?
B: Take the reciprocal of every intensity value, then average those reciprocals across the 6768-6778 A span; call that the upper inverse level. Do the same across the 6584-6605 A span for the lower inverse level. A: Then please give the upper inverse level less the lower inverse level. 0.015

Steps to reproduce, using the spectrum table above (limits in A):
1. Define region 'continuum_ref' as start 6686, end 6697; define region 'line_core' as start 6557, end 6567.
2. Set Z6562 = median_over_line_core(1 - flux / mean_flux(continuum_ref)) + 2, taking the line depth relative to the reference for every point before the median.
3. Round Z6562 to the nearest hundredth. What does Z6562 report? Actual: 1.88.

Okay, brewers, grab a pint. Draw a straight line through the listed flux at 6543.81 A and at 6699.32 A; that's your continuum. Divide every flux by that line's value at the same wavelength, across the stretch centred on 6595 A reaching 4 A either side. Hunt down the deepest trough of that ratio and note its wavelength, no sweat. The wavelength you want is 6593.72 A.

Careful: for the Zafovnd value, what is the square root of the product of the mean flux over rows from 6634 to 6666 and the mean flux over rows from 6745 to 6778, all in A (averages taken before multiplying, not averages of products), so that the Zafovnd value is 7.25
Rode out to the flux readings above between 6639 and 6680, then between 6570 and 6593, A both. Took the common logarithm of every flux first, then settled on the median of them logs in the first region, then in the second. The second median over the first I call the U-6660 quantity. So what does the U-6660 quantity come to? 1.05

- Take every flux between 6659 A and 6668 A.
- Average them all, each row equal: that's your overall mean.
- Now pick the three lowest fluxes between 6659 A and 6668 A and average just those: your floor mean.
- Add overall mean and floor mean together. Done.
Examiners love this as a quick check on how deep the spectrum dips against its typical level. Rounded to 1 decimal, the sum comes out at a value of 15.0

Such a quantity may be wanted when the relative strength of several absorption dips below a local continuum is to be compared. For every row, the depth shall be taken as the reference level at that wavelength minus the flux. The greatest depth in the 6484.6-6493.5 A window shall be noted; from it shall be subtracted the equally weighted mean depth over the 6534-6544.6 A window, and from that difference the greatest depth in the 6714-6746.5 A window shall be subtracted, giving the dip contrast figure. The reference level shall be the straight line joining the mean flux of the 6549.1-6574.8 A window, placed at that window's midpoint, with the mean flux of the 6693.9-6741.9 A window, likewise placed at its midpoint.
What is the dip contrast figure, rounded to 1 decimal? -0.5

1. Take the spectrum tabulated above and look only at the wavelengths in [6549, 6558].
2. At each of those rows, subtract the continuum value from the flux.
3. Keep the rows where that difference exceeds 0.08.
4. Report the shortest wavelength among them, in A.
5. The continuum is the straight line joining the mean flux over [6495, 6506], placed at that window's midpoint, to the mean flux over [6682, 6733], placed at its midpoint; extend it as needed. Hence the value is 6557.39 A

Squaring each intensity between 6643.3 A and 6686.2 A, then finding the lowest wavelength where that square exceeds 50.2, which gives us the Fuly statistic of 6645.55 A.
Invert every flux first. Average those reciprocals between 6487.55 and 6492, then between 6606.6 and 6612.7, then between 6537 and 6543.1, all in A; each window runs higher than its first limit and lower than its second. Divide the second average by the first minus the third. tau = 22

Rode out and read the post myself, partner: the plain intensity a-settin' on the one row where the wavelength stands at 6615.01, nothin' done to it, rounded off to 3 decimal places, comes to 8.029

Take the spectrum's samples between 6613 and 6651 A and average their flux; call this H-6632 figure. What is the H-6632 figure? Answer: 7.40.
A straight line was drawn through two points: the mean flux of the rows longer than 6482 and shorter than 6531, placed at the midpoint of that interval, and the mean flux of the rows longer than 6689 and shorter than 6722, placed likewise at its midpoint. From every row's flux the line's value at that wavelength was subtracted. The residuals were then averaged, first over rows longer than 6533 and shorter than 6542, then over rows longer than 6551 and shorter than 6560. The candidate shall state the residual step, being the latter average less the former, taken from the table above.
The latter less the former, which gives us -0.2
